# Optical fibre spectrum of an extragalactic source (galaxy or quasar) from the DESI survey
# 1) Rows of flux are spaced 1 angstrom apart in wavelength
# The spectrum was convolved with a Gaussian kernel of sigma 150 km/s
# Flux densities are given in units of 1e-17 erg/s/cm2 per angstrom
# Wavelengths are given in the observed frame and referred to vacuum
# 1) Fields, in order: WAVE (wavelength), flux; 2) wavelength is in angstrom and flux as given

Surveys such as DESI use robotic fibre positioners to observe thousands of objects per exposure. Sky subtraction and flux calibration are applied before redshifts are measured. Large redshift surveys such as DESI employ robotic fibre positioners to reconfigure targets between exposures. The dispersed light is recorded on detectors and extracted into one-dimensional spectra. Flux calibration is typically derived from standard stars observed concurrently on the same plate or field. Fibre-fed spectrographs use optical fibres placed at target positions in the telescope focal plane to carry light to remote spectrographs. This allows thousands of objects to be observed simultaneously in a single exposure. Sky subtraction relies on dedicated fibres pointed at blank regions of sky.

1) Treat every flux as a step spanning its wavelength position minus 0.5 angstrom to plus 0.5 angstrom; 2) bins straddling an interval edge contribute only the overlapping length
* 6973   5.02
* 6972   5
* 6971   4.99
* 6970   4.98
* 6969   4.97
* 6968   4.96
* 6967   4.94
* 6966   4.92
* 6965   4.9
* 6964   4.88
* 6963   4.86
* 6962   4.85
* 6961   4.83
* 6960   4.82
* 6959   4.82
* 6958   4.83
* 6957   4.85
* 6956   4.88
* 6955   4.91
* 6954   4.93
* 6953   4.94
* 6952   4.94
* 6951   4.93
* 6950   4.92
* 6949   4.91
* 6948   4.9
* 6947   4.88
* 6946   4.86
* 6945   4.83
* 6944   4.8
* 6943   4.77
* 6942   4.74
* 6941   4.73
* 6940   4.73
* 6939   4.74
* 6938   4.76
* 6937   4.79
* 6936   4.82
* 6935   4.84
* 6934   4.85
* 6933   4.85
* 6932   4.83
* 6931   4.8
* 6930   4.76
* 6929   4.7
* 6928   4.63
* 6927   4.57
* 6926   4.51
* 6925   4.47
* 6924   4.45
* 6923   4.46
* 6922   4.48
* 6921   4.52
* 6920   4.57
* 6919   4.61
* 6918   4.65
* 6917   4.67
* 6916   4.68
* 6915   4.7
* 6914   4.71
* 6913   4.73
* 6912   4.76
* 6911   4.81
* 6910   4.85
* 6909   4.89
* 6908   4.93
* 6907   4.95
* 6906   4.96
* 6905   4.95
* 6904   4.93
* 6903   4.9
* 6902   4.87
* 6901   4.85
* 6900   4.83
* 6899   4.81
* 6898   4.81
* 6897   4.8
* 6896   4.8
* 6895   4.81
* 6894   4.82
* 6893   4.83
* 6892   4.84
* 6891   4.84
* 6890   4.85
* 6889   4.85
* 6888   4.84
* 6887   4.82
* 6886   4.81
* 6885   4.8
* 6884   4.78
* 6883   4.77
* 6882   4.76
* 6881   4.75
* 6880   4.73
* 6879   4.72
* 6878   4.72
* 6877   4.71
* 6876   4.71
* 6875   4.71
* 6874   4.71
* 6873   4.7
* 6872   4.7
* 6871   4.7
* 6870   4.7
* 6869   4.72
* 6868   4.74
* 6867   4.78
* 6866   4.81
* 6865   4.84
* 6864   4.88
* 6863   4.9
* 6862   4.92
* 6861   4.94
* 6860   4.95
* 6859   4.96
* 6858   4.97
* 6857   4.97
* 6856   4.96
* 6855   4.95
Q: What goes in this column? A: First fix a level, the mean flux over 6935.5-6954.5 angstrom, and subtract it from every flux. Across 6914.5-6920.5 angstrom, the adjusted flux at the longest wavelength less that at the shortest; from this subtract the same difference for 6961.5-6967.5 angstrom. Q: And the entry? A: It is -0.22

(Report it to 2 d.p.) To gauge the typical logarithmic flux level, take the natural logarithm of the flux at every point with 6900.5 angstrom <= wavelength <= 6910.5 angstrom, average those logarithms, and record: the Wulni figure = 1.59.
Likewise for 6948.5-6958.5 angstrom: 1.59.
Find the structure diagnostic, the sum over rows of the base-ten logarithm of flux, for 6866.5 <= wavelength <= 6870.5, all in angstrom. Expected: 2.70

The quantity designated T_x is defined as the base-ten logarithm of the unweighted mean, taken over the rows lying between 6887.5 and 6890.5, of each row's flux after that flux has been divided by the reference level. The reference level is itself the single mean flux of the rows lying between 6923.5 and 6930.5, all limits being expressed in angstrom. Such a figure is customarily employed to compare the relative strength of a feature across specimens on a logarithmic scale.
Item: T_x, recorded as 0.024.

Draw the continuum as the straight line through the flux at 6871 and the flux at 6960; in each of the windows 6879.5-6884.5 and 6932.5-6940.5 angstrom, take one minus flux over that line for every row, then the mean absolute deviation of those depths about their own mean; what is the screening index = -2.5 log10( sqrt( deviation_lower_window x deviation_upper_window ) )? 5.74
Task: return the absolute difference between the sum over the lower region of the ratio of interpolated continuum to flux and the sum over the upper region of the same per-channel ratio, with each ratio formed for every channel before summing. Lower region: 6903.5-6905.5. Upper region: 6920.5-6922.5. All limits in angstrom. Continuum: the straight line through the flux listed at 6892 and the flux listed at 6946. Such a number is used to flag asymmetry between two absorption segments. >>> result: 0.19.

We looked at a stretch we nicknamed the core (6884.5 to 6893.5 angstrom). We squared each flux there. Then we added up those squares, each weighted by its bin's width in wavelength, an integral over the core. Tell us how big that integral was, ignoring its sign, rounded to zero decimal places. 210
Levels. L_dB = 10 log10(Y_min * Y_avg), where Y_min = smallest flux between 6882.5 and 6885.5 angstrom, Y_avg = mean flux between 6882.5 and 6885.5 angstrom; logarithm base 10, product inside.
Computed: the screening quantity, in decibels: 13.6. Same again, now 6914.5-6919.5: 13.3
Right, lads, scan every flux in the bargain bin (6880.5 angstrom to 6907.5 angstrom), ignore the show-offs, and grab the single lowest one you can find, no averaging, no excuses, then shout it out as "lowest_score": 4.75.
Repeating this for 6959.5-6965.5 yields 4.82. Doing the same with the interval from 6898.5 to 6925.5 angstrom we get 4.45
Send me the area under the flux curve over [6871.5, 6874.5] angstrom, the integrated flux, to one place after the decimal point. 14.1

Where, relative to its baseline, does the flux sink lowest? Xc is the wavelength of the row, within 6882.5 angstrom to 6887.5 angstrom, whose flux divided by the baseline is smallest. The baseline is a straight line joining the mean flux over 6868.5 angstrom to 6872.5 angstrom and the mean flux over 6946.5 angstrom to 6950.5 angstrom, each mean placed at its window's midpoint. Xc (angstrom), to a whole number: 6883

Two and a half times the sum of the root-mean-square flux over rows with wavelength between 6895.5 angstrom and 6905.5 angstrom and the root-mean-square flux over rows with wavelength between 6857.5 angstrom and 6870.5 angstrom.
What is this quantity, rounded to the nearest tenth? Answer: 24.3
